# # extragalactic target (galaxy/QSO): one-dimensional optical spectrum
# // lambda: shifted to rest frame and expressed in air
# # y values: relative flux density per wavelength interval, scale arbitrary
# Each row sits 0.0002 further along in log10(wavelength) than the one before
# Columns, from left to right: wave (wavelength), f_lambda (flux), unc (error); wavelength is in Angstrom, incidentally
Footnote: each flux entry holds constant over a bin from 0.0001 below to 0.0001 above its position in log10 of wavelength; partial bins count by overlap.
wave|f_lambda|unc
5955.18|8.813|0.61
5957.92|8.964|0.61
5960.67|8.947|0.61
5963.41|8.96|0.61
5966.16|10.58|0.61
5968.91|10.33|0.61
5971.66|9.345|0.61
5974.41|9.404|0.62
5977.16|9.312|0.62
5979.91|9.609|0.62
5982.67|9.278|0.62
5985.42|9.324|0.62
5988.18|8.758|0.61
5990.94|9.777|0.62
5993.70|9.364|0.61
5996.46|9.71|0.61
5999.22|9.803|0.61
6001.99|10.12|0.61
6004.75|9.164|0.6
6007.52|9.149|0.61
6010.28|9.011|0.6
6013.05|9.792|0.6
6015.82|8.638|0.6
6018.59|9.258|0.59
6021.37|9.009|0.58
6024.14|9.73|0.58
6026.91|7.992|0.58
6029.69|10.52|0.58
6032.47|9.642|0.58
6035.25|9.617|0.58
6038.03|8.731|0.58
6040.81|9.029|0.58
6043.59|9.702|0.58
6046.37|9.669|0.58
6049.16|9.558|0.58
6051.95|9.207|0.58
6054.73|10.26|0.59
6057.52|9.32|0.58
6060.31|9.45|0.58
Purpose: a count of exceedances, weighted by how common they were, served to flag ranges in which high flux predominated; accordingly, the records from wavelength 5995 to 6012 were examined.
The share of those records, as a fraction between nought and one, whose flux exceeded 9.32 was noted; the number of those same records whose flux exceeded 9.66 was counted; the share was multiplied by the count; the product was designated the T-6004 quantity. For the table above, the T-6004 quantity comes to 1.5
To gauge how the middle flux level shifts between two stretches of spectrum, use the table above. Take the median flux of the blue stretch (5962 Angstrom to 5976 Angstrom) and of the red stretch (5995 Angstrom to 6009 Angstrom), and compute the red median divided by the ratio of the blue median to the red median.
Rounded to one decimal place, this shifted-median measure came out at 10.0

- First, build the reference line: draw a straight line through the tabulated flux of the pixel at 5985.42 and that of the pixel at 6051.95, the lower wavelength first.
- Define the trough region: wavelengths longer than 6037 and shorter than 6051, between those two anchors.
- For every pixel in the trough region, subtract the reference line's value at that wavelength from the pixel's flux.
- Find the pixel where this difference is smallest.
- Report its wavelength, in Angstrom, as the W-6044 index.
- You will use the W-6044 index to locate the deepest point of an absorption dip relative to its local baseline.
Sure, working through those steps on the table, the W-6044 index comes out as 6038.03 Angstrom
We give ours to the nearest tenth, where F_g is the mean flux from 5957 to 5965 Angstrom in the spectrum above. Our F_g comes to 9.0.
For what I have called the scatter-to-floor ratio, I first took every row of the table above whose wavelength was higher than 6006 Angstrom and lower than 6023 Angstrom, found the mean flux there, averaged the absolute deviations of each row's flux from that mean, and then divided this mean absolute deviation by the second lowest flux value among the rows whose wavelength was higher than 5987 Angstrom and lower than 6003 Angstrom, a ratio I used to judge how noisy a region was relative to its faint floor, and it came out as 0.027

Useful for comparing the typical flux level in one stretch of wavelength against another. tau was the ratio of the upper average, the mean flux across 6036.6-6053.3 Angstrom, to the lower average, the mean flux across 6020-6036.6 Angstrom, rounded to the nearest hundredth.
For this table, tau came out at 0.99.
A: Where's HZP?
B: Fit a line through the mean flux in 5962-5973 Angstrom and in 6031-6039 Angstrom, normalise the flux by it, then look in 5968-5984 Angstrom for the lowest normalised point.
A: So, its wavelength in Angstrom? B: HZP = 5971.66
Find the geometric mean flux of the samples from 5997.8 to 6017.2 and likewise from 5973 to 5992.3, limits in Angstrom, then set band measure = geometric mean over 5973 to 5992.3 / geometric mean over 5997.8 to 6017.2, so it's 0.998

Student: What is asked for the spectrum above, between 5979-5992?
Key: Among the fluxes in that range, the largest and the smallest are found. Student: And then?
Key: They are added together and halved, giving 9.27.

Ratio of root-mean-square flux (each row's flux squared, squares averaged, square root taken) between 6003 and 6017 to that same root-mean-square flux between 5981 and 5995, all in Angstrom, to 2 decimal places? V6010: 0.98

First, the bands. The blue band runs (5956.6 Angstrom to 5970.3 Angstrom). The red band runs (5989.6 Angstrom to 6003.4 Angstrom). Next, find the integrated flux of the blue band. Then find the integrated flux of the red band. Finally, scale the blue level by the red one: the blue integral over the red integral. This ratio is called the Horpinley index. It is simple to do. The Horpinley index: 0.97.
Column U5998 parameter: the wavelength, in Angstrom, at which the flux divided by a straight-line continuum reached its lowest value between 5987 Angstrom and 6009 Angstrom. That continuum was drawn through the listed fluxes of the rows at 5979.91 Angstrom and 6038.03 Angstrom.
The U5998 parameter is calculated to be 5988.18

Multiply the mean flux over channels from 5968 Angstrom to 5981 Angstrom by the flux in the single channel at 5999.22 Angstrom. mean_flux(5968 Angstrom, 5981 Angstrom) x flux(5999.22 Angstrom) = 94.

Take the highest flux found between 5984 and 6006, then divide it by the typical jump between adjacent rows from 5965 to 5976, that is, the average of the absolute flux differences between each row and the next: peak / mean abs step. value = 23.5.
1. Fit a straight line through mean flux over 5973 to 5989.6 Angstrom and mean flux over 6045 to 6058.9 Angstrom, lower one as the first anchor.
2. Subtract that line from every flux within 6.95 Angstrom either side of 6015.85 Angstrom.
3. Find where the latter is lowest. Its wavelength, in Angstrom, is 6015.82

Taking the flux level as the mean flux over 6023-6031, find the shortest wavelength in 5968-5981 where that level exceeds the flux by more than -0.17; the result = 5971.66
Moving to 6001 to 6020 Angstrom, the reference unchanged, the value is 6004.75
